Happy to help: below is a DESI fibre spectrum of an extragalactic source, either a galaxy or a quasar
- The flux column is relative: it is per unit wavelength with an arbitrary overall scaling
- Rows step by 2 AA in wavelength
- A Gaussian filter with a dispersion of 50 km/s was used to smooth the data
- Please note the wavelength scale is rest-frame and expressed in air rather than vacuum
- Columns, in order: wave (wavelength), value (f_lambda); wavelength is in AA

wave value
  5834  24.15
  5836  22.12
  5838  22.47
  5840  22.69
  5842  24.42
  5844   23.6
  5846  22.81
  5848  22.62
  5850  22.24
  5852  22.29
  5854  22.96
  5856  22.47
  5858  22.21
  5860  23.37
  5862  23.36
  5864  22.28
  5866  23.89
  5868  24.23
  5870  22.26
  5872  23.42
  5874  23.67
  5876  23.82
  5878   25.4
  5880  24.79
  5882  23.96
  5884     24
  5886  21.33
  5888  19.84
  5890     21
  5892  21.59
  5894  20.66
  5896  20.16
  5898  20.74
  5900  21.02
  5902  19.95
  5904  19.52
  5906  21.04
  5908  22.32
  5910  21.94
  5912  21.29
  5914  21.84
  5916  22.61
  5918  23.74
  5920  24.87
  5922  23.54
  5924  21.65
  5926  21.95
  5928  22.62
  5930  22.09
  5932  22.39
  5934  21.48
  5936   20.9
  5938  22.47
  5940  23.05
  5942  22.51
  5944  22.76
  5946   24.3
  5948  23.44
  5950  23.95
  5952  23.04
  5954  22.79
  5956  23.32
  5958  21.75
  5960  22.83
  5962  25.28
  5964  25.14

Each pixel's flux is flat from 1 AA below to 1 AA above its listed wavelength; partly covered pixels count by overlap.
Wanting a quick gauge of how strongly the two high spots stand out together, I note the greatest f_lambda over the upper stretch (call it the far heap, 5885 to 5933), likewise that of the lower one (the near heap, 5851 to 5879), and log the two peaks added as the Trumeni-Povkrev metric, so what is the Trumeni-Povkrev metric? 50.3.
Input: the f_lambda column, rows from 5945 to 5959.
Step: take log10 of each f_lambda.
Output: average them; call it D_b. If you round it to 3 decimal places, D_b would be 1.366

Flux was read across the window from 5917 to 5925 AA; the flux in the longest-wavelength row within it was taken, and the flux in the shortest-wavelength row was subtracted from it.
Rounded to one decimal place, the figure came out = -2.1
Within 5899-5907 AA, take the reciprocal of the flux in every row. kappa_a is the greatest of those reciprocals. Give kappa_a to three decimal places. 0.051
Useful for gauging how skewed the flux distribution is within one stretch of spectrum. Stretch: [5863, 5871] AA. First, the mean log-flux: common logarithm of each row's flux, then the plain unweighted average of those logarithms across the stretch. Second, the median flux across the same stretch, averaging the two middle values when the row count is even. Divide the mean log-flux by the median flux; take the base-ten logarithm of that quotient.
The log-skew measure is -1.23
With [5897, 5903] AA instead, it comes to -1.20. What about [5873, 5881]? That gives -1.24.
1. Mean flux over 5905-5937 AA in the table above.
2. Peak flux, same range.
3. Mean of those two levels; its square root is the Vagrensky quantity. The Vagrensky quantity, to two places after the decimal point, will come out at 4.85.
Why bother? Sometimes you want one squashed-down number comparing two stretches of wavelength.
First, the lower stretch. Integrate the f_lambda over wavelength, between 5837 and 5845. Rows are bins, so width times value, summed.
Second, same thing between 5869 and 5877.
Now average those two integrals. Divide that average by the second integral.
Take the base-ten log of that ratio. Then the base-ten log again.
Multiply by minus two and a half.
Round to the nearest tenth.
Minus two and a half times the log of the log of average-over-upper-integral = 11.6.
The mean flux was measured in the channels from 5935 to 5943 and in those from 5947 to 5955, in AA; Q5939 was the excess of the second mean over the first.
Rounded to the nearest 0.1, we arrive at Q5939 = 1.1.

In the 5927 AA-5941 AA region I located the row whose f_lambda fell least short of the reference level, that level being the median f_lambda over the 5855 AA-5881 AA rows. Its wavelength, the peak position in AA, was 5940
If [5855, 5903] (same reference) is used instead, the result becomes 5878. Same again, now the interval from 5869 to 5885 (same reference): 5878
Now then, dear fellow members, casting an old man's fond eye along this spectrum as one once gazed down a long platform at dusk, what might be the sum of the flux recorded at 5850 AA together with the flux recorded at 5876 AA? 46.1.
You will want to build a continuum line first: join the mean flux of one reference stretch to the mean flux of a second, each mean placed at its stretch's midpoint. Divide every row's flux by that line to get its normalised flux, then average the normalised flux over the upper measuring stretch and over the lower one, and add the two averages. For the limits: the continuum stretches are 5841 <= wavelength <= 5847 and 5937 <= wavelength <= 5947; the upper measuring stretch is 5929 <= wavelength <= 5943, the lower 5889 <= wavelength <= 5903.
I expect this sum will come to 1.85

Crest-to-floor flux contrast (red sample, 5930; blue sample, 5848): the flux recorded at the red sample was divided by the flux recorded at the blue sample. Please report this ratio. 0.98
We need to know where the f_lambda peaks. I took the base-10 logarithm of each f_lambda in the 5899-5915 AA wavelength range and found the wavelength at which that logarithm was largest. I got 5908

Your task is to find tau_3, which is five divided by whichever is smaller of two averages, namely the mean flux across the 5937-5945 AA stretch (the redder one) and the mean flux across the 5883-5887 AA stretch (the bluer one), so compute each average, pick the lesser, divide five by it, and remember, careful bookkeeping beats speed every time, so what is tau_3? 0.221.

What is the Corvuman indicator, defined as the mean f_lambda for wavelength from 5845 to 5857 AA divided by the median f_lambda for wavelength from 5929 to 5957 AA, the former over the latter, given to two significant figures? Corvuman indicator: 0.99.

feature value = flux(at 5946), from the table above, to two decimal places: 24.30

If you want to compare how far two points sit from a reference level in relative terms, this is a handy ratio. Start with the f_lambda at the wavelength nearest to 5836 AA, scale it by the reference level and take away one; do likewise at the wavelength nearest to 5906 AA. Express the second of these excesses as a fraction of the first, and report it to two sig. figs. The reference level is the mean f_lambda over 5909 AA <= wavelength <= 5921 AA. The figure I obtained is 2.8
